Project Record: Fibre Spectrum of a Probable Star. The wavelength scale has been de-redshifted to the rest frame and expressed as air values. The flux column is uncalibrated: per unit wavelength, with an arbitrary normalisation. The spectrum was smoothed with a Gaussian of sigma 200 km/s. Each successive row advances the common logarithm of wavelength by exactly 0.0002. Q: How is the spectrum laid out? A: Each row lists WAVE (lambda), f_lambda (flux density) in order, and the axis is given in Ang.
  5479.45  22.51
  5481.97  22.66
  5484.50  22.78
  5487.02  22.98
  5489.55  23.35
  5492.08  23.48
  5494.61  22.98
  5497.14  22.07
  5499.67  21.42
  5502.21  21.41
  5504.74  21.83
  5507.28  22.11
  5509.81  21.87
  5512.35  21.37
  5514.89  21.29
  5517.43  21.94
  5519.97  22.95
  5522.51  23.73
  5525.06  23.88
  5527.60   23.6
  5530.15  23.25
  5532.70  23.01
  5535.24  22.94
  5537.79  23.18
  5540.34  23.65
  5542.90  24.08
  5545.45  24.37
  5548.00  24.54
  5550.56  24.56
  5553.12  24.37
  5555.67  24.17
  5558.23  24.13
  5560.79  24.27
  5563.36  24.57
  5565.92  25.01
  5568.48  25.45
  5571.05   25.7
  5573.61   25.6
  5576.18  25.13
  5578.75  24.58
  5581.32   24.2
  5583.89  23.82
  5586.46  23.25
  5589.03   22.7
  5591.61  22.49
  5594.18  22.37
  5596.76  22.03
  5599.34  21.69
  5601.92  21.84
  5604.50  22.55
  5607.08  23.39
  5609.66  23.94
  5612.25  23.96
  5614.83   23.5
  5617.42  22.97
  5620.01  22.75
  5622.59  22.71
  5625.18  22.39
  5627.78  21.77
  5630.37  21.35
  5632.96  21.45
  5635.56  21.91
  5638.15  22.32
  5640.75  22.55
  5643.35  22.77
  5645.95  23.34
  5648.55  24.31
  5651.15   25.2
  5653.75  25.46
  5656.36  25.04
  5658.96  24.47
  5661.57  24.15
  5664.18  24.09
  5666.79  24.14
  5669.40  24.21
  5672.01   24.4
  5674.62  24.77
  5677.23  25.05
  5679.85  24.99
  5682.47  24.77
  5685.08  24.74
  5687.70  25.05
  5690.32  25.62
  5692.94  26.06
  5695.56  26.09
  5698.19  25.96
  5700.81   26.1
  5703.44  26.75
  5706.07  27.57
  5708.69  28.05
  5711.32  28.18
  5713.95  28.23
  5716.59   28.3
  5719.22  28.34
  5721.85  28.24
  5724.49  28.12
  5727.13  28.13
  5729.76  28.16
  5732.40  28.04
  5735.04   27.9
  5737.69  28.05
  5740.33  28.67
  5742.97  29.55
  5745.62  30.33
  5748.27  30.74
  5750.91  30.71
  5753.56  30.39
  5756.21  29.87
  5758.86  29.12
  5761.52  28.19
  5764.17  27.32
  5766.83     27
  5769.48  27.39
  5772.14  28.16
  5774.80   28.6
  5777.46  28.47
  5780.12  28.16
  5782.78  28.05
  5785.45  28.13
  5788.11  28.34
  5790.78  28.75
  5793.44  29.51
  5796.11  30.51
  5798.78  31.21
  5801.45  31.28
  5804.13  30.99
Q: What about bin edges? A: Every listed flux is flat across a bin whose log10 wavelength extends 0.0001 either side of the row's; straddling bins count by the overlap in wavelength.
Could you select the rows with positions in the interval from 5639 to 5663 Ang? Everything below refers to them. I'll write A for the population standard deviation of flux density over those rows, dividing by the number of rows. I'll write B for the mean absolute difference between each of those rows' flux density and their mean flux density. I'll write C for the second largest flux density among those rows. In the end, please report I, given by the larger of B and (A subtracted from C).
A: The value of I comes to 24.2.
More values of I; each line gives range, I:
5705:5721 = 28.0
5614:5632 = 22.3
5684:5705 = 25.5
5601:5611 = 22.6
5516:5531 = 23.1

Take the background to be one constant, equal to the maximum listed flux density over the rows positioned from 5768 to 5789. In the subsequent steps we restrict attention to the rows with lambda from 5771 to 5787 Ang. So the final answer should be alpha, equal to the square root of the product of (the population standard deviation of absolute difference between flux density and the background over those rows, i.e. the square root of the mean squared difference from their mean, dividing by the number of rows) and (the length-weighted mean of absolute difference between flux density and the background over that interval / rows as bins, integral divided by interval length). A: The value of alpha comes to 0.3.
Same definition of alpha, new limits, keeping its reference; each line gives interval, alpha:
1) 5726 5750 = 0.7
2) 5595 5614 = 2.3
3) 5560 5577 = 1.3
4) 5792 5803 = 1.2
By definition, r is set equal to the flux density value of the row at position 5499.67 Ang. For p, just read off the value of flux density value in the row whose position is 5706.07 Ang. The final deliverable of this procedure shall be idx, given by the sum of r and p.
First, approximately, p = 27.57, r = 21.42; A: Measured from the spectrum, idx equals 49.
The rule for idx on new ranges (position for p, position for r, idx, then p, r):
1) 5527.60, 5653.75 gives 49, 23.6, 25.46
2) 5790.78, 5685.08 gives 53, 28.75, 24.74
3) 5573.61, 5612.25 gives 50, 25.6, 23.96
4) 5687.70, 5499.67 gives 46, 25.05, 21.42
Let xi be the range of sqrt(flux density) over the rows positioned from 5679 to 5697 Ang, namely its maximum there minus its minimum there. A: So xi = 0.13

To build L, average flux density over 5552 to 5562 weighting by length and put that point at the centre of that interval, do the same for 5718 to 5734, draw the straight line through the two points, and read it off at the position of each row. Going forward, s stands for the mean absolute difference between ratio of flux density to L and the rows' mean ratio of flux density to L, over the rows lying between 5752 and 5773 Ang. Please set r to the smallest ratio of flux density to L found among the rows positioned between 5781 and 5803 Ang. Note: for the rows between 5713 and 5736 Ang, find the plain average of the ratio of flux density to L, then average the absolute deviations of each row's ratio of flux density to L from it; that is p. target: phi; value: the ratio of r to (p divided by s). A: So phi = 4.4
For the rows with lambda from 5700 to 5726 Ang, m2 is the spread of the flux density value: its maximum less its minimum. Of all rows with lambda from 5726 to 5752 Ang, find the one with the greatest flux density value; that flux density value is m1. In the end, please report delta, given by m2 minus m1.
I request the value -28.5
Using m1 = 30.74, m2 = 2.24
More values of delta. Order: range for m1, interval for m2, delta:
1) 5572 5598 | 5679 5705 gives -23.6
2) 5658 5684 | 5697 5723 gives -22.7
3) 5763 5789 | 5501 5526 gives -26.0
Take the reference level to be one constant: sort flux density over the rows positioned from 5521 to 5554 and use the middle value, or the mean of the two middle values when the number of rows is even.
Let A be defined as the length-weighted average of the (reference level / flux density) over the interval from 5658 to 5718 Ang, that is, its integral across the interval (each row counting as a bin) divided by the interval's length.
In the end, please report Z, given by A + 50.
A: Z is 50.9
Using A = 0.92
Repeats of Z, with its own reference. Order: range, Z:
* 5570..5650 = 51.0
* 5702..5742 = 50.8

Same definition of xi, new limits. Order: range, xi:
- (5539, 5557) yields 0.09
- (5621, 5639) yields 0.14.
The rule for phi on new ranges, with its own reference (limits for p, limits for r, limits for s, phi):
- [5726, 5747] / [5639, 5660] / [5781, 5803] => 1.5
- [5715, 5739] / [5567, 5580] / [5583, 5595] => 2.7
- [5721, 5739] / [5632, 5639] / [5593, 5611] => 2.8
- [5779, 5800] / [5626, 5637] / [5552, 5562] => 0.1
